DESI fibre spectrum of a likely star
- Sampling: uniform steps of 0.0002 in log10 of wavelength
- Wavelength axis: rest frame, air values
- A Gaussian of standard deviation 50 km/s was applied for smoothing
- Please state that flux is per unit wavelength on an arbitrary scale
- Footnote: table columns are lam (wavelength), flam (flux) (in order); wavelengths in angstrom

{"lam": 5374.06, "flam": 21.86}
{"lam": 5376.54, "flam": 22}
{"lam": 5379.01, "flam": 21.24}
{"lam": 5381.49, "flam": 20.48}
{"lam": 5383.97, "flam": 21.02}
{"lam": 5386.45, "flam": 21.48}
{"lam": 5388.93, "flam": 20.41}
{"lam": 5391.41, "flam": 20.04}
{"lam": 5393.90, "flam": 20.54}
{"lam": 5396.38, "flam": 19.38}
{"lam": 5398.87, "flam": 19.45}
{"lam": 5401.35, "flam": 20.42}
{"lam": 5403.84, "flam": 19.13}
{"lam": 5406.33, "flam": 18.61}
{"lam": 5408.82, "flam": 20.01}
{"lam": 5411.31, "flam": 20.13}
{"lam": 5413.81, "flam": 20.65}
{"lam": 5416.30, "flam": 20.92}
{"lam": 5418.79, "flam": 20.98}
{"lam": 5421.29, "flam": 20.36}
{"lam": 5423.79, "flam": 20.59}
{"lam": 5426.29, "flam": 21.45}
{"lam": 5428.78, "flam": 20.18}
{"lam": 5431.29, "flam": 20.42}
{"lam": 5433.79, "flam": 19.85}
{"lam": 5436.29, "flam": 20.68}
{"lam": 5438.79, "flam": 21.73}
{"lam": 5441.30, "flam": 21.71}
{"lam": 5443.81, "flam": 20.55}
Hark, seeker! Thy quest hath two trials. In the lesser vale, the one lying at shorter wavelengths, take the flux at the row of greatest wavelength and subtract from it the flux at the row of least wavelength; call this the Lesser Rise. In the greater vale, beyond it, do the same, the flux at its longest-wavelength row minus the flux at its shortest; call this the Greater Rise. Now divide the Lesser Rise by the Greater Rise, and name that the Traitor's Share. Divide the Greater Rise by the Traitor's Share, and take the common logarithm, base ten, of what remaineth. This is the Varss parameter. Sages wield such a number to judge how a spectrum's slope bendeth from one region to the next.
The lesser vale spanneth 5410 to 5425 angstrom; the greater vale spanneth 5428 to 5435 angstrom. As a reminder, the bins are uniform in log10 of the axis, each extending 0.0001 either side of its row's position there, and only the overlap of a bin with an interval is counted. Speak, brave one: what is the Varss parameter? -0.6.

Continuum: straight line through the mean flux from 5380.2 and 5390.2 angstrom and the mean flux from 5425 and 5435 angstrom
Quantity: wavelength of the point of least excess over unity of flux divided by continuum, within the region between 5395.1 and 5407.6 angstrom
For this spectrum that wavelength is 5406.33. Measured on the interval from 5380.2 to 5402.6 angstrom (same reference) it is 5396.38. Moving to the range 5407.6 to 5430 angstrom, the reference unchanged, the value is 5408.82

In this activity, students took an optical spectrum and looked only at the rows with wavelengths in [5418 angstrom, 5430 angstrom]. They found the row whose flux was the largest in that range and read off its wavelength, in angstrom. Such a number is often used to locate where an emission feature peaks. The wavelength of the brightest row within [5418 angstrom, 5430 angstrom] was 5426.29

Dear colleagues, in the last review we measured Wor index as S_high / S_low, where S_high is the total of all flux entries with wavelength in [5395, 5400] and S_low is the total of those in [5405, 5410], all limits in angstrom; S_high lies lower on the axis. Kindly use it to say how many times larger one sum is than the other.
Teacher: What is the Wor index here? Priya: 1.0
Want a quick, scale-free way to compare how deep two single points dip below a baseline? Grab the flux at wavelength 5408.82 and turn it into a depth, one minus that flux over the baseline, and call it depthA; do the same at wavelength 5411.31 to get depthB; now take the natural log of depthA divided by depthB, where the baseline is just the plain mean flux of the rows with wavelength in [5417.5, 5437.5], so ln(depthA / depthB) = 0.2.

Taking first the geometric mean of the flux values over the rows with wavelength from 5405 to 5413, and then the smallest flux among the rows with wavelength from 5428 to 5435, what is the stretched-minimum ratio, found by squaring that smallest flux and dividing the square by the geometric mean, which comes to 20.1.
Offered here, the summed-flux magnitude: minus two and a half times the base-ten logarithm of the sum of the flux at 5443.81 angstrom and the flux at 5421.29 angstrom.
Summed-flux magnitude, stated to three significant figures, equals -4.03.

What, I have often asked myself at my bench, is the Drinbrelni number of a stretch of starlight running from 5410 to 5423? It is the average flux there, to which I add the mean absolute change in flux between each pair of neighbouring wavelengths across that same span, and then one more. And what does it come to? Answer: 22.0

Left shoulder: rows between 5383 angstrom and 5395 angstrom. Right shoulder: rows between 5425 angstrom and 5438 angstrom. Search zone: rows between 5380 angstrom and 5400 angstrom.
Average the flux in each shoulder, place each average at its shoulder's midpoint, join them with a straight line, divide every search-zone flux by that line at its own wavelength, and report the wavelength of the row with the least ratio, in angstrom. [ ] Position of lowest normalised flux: 5396.38 angstrom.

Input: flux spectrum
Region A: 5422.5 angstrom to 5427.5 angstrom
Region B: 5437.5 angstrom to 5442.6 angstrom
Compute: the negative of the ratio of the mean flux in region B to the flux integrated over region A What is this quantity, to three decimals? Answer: -0.207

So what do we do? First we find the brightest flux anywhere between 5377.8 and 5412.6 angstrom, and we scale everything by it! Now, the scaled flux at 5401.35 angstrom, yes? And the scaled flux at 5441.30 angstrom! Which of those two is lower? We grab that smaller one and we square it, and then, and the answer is 0.90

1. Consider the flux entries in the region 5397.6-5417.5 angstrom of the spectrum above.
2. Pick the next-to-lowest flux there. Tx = 19.13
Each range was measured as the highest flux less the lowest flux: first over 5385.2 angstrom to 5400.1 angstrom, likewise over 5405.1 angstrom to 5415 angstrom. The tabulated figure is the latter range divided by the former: 0.97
